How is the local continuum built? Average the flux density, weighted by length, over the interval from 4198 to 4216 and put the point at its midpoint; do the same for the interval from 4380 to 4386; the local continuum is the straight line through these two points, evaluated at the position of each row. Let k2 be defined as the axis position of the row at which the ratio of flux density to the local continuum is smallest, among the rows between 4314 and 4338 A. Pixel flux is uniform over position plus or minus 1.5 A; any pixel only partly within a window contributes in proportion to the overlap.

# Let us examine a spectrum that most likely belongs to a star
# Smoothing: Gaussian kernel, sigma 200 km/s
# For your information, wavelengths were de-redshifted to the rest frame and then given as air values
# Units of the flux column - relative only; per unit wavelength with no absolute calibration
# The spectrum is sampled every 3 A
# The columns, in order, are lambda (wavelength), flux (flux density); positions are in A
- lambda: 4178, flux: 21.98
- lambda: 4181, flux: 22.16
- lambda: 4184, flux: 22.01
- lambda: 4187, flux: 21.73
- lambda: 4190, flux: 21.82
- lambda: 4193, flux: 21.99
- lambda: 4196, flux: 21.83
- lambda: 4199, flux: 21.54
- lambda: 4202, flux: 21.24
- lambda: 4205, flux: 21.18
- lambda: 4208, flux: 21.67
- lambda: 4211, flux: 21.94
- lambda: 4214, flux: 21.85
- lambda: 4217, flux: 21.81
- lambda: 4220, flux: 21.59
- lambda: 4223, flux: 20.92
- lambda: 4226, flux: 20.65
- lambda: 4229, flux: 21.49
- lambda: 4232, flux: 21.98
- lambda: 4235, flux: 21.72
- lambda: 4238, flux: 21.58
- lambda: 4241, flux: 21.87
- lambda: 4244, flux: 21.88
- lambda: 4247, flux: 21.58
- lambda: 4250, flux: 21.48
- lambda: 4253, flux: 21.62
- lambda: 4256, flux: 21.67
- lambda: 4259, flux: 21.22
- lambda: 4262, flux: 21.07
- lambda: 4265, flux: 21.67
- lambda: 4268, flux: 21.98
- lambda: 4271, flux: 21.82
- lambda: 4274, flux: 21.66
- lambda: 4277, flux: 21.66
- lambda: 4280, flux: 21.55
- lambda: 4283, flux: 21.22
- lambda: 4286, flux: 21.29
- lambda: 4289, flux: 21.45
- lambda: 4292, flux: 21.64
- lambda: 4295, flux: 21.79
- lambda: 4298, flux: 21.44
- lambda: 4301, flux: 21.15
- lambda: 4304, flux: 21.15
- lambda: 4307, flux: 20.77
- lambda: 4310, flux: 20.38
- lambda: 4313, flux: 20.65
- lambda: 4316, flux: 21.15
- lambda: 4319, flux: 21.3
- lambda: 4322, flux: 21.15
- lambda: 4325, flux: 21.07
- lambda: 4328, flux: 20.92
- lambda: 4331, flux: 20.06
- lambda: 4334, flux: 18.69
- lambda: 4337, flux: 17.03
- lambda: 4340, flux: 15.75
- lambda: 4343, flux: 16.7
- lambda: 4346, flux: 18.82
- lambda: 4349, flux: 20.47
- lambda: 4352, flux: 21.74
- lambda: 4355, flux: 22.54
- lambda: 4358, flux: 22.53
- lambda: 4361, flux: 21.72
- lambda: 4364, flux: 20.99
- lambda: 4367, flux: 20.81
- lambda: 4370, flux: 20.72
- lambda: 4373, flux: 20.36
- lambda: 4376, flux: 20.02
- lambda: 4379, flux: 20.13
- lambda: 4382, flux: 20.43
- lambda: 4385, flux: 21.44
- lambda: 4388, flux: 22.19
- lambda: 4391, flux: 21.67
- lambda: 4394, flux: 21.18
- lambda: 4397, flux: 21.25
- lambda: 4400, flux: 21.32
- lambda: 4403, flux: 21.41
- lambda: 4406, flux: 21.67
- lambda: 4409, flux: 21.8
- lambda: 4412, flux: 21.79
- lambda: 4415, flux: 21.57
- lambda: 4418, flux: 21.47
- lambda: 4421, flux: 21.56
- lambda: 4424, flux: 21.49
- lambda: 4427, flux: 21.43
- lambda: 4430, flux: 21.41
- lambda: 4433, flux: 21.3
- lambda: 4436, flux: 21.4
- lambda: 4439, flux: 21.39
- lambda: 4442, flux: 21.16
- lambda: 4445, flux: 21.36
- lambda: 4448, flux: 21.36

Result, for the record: 4337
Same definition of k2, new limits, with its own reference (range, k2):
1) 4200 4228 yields 4226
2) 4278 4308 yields 4307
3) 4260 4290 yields 4262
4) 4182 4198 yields 4187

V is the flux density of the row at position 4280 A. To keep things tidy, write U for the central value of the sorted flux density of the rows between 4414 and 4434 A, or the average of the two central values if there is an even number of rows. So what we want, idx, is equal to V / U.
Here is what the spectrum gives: 1.00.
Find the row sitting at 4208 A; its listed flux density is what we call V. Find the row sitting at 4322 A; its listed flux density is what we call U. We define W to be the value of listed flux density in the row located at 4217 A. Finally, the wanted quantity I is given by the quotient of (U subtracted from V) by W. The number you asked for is 0.024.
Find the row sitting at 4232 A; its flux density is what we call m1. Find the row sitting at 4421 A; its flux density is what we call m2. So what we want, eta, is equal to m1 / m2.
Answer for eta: 1.02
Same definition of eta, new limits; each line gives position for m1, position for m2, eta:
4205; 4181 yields 0.96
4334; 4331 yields 0.93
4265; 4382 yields 1.06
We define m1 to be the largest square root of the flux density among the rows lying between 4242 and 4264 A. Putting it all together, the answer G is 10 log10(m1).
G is 6.70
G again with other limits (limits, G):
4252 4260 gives 6.68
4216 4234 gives 6.71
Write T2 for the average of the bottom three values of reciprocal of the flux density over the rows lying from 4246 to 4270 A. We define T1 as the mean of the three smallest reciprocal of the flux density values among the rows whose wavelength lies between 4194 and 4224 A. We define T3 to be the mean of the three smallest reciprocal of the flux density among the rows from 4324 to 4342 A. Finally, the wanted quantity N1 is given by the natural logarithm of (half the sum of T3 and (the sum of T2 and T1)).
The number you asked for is -2.66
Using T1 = 0.0457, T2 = 0.0459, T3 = 0.0484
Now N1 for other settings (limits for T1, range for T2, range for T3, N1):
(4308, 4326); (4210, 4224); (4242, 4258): -2.67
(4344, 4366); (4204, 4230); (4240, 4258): -2.68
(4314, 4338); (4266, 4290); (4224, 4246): -2.67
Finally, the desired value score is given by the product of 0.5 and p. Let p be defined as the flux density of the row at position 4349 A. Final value 10.2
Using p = 20.47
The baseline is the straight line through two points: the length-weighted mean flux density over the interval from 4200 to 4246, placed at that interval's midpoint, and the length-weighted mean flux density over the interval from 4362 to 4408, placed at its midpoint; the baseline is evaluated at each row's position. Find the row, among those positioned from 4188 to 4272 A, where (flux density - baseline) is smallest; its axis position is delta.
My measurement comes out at 4226 A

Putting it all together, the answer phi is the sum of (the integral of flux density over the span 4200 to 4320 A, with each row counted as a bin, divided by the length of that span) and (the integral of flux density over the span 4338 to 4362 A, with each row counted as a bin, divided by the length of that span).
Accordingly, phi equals 41.4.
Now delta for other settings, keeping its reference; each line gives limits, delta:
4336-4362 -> 4340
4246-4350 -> 4340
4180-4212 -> 4205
